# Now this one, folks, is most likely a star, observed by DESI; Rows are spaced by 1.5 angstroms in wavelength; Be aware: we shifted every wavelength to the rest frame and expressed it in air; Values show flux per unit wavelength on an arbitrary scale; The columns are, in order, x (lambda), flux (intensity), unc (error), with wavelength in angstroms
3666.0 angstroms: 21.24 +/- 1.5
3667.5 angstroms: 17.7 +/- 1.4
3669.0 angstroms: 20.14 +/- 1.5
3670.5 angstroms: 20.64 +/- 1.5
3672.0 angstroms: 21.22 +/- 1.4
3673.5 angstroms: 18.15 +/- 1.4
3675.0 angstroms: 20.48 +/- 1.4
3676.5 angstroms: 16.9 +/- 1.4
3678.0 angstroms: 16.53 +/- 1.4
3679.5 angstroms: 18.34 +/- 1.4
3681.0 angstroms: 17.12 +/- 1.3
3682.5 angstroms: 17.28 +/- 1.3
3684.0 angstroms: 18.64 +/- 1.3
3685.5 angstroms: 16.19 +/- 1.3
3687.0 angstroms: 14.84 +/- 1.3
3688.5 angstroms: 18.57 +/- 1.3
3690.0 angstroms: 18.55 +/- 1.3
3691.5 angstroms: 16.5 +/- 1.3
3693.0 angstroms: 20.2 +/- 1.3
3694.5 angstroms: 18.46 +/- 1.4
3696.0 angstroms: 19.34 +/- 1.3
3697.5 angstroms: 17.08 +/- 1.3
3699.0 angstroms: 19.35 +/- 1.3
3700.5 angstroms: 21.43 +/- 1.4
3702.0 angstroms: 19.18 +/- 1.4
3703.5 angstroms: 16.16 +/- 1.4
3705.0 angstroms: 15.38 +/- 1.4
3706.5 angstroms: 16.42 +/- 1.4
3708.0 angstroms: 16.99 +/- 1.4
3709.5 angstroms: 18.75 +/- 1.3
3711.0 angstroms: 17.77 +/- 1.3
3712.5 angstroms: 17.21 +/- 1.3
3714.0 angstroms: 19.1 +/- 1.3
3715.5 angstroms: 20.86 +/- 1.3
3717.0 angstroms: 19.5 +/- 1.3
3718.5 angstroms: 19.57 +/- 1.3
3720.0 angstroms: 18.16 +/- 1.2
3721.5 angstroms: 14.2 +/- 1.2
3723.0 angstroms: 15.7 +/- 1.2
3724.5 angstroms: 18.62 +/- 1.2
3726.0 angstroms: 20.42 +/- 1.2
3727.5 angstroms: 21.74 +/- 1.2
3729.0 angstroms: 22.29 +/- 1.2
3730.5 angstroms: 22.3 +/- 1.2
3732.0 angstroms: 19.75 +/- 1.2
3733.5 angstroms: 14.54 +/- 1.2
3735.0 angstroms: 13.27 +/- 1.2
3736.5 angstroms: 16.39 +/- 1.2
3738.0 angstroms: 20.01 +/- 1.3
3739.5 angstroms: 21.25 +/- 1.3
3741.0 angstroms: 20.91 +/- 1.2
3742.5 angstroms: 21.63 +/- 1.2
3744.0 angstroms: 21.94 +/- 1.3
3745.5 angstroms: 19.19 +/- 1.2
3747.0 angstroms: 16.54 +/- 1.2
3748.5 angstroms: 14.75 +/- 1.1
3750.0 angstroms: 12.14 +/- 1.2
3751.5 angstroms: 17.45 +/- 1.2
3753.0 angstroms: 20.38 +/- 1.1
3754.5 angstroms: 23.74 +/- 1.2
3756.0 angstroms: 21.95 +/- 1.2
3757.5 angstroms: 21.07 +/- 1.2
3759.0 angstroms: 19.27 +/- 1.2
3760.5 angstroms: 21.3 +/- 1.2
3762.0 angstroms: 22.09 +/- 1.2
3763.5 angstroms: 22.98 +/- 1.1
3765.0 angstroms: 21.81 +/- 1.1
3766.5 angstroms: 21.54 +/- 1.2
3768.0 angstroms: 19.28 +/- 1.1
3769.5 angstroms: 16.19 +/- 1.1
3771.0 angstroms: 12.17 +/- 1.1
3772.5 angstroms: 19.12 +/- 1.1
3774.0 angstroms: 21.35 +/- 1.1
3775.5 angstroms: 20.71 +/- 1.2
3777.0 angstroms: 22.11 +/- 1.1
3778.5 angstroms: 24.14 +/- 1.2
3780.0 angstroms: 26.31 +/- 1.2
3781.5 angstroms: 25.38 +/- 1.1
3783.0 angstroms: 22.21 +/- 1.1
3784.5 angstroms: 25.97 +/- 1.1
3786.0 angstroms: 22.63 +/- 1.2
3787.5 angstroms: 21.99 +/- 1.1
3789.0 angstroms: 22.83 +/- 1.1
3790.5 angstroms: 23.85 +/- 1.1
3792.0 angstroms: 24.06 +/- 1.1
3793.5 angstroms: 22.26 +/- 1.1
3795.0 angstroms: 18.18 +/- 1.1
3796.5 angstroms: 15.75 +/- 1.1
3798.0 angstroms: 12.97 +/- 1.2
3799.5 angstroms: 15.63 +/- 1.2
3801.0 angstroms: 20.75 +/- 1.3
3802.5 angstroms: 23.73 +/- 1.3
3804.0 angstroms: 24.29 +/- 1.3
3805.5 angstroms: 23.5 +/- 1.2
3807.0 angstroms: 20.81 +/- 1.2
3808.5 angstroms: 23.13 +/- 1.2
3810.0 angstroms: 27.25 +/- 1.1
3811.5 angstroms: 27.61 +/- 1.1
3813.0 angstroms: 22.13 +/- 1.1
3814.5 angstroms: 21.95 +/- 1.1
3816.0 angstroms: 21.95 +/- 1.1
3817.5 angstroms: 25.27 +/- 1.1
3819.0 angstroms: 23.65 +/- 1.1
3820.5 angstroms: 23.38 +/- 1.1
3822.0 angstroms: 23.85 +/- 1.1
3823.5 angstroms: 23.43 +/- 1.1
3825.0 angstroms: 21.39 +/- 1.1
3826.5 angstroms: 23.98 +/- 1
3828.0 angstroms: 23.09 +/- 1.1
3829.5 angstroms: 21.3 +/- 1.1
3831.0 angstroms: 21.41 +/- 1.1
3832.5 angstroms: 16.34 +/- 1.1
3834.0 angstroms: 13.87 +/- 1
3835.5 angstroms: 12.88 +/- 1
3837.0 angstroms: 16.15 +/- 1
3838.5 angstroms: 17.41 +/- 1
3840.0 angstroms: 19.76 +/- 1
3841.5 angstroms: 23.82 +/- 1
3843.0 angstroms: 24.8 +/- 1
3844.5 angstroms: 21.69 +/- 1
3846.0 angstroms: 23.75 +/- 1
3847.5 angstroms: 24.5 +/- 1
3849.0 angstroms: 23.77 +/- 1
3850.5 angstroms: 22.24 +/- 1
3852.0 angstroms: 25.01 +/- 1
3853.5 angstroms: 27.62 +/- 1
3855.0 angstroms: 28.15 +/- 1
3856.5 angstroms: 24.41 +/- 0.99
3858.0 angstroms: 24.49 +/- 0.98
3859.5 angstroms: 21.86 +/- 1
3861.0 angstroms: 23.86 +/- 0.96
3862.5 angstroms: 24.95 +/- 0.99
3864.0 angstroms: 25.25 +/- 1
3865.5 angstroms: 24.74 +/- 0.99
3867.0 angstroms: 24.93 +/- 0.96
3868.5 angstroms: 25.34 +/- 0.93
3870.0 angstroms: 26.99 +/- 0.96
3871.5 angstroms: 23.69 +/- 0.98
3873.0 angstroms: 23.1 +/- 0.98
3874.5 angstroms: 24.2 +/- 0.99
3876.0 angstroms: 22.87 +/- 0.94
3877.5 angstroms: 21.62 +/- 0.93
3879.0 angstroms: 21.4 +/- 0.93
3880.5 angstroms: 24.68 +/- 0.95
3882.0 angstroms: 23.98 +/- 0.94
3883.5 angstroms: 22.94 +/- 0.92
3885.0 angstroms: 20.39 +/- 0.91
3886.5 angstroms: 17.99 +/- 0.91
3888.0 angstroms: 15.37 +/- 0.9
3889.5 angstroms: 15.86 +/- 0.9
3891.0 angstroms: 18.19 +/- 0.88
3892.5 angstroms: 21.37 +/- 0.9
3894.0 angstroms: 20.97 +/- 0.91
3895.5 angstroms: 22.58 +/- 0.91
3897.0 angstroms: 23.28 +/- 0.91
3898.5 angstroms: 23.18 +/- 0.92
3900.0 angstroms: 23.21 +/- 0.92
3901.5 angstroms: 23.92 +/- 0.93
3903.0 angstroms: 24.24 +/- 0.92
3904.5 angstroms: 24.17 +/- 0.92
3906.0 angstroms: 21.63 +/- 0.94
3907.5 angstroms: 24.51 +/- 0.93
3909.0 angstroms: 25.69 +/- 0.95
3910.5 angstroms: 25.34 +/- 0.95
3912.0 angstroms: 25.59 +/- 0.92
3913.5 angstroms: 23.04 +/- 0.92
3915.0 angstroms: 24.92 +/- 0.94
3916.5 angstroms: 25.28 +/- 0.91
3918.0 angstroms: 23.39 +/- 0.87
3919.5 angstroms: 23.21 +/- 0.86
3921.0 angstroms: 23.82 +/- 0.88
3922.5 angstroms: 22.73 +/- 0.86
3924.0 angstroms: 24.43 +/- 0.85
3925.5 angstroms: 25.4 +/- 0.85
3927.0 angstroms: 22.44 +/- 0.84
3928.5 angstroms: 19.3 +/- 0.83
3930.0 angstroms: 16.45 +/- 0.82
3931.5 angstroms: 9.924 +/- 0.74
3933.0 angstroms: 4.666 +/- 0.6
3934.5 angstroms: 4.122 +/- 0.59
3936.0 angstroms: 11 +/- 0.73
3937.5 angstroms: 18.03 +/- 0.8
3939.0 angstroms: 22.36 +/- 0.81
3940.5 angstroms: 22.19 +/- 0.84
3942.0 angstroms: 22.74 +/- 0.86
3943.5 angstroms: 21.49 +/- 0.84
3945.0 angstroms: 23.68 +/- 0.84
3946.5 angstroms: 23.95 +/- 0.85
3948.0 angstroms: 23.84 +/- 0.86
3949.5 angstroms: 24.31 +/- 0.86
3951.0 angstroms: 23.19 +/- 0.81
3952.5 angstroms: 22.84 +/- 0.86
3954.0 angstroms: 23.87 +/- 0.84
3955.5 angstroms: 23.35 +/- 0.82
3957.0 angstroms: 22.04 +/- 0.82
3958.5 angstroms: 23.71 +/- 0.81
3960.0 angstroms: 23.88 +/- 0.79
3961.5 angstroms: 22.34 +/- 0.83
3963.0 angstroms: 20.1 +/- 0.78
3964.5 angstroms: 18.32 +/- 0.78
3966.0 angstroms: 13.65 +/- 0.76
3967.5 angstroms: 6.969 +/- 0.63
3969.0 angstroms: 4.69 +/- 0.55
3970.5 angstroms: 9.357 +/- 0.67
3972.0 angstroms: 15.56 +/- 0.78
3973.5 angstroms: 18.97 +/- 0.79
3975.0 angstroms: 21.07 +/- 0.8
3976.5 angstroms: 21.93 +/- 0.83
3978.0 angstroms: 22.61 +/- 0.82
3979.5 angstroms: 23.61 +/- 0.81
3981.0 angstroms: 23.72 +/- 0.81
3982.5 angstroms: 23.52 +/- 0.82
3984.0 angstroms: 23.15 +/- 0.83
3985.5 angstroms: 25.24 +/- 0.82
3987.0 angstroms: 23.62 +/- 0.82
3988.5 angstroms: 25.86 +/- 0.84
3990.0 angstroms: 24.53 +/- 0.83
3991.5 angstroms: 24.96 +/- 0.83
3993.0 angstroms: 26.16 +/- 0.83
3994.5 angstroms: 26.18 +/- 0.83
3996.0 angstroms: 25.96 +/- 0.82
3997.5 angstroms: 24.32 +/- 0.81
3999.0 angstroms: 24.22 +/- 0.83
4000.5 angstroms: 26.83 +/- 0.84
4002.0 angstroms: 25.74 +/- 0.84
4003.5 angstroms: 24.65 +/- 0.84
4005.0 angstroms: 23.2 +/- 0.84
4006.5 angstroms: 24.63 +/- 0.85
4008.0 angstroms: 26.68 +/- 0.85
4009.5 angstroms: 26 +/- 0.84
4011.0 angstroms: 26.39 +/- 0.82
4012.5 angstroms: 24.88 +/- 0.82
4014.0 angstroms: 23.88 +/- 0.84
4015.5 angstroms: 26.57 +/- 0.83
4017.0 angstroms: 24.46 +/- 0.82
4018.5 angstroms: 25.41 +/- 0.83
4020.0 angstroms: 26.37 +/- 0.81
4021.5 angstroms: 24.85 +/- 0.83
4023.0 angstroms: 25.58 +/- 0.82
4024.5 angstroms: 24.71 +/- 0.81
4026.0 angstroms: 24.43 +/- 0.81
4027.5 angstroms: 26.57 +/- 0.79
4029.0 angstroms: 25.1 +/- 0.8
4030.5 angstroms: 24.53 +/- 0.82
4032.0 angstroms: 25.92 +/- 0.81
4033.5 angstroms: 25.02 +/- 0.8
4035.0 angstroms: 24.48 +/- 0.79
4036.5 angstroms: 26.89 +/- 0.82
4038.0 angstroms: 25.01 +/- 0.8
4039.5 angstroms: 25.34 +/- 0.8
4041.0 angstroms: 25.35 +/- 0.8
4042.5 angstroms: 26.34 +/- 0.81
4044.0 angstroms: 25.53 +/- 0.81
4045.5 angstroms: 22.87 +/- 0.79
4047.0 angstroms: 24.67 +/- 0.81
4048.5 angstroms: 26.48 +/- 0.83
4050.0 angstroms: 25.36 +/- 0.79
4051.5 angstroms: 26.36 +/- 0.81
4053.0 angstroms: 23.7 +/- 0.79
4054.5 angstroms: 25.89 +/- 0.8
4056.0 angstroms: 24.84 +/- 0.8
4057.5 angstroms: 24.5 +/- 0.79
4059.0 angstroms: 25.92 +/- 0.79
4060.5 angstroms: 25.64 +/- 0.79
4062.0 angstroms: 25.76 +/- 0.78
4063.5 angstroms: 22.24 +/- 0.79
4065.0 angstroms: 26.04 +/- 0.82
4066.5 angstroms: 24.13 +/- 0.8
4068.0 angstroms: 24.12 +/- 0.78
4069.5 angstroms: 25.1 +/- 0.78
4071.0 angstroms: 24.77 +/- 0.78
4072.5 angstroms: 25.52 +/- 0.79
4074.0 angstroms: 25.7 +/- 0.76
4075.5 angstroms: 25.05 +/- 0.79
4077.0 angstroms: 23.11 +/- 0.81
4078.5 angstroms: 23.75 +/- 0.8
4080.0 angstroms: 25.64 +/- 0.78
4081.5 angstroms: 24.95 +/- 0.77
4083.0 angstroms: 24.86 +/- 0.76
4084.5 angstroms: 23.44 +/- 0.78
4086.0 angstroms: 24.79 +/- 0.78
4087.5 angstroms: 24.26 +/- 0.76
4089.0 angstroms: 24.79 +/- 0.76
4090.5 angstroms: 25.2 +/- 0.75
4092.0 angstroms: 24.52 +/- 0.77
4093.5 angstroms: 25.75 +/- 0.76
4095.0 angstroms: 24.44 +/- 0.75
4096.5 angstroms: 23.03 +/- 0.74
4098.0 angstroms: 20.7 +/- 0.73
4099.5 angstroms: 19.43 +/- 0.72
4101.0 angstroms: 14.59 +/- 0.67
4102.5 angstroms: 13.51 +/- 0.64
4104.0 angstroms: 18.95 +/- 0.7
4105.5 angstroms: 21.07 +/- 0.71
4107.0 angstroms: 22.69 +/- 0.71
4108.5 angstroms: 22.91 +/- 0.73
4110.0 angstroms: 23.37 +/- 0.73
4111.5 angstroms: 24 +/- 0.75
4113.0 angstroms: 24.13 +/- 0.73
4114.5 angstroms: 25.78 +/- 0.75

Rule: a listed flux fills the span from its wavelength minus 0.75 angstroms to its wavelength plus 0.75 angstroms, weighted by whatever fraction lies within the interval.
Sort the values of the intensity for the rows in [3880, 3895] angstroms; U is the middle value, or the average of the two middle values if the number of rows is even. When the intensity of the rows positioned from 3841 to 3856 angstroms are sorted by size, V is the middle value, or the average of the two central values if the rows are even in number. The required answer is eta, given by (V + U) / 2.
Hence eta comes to 22.4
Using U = 20.7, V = 24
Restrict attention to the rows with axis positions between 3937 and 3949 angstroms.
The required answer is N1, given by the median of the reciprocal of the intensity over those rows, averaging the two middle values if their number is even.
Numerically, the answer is 0.044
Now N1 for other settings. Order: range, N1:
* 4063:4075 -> 0.040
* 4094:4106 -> 0.050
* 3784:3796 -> 0.044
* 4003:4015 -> 0.040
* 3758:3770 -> 0.047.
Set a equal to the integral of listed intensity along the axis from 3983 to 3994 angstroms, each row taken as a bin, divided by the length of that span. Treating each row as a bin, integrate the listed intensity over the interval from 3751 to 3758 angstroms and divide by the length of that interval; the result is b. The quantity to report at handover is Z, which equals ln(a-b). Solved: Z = 1.3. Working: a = 24.8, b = 21.0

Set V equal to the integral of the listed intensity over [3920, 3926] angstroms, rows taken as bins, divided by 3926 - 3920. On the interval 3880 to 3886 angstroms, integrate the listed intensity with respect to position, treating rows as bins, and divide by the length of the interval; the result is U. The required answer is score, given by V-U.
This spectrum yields 1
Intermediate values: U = 23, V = 24.0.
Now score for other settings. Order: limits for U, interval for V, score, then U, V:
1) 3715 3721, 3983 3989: 5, 19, 24.4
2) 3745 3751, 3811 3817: 8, 16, 23.3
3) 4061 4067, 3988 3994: 1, 25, 25.4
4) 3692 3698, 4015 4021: 7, 19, 25.6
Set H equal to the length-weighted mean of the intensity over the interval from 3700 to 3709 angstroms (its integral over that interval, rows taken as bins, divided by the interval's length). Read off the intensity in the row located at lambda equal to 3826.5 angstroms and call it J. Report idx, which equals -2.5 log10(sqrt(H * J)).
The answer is -3.28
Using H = 18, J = 23.98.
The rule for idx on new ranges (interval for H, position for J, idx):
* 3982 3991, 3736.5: -3.25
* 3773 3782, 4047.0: -3.45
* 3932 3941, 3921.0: -3.13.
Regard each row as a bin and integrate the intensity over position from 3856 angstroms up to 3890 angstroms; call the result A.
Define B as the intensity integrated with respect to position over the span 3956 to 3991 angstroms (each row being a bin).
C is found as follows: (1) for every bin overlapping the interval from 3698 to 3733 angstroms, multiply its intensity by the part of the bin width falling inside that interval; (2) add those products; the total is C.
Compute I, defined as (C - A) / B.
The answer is -0.18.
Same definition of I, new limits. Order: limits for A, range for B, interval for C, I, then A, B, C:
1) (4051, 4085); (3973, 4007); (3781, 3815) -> -0.11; 844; 821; 751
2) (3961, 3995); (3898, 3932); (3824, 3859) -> 0.10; 687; 780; 764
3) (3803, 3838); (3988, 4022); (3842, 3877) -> 0.11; 764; 861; 855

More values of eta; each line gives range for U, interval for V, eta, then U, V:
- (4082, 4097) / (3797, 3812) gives 24.0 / 24.7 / 23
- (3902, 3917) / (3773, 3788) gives 23.6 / 24.7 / 22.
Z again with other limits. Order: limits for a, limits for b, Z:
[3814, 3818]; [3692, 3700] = 1.4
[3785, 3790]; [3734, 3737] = 2.1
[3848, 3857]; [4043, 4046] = -0.3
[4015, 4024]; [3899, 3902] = 0.7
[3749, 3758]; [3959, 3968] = 0.2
